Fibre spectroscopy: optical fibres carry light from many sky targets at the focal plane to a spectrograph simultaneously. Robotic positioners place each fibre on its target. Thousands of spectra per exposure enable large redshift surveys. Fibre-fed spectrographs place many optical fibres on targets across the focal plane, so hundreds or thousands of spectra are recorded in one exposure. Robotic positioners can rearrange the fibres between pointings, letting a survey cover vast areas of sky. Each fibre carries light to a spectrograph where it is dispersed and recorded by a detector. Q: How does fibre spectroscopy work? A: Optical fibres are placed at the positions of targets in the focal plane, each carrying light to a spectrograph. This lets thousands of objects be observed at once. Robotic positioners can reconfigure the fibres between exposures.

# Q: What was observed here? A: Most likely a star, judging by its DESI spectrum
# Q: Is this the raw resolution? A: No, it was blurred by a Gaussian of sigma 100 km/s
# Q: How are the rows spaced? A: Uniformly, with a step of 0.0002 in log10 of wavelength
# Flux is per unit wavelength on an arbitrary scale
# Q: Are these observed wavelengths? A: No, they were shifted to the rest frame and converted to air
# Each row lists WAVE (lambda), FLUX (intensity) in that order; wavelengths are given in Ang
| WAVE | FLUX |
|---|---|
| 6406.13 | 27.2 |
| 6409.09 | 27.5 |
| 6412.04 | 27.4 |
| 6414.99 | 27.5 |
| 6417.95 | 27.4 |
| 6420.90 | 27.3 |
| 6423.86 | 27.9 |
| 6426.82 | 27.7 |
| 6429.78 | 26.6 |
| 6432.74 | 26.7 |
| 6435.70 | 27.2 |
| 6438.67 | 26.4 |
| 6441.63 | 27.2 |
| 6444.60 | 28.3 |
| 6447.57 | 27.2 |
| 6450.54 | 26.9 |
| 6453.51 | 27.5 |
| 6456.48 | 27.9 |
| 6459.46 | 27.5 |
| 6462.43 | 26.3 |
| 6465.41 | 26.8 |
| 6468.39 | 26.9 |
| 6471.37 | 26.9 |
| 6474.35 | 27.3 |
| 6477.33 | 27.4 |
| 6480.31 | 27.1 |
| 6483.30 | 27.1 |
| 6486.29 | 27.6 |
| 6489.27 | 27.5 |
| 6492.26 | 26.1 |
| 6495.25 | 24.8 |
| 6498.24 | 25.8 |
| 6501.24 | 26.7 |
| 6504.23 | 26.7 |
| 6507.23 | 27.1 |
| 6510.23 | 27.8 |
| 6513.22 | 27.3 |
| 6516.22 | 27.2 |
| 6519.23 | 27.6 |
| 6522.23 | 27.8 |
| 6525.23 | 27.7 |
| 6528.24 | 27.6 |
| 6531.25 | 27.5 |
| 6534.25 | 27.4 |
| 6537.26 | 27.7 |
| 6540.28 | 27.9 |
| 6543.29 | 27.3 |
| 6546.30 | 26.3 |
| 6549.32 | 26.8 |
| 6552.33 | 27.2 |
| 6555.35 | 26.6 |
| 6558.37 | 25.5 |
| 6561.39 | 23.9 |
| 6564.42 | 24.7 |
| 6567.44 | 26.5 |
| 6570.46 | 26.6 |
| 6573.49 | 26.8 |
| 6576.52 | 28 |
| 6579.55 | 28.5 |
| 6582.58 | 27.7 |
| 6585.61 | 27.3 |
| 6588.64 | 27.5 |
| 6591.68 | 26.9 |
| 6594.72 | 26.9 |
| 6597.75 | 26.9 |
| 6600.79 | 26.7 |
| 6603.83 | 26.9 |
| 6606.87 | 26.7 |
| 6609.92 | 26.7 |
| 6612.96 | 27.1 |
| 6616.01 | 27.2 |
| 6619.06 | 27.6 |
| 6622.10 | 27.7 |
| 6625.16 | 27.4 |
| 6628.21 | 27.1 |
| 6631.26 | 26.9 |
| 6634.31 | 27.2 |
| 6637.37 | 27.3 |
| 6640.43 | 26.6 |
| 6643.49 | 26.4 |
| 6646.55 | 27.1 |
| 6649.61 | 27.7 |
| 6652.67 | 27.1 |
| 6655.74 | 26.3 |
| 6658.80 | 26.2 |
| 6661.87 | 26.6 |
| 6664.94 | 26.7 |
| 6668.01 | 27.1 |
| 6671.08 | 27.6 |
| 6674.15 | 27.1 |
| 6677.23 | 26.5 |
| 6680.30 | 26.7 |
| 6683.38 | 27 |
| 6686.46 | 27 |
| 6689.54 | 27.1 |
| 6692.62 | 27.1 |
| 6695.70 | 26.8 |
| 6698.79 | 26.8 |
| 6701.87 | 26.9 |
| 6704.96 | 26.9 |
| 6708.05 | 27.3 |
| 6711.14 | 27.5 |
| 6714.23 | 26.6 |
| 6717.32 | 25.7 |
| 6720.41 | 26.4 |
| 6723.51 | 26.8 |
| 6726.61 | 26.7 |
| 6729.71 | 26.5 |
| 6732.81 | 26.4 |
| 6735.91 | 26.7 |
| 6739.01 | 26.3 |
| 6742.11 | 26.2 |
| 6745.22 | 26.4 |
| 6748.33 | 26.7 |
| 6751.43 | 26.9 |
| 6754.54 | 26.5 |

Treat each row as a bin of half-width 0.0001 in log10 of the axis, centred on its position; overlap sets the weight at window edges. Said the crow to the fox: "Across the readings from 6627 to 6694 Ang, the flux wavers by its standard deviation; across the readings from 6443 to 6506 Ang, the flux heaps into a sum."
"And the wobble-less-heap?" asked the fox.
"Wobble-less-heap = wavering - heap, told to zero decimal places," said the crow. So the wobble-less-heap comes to -566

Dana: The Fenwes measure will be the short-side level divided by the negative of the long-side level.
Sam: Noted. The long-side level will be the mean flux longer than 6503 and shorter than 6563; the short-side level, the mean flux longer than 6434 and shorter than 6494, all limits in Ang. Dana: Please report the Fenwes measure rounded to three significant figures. -1.00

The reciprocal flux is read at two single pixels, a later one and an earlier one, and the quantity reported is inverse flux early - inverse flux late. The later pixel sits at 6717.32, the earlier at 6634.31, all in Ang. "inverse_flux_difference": -0.0021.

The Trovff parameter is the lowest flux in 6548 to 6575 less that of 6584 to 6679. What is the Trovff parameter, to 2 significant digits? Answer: -2.3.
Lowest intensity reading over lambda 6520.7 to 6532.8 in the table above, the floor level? 27.5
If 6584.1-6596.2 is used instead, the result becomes 26.9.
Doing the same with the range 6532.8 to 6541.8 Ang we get 27.4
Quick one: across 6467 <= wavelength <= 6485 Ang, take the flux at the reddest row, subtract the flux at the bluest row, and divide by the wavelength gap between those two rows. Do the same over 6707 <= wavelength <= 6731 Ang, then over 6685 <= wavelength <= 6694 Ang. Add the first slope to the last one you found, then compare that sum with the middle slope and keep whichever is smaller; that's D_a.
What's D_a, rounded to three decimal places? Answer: -0.037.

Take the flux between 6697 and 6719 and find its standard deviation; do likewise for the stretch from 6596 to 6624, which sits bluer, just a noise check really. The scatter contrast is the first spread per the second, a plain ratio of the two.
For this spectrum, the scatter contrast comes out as 1.5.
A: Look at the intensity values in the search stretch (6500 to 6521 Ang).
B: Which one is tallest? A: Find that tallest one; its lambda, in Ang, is 6510.23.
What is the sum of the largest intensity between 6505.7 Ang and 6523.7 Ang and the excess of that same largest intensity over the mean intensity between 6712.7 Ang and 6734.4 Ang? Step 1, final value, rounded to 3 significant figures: 29.2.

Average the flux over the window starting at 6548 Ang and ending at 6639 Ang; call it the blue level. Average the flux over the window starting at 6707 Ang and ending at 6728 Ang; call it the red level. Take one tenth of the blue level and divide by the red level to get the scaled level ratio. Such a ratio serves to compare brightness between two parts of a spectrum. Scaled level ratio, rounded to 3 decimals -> 0.101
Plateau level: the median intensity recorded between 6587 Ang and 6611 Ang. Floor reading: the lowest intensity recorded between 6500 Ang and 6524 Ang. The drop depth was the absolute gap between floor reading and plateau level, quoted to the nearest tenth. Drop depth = 0.2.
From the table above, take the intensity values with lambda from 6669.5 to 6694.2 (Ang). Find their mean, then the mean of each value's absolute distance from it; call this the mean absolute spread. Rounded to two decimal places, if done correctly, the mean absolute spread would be 0.21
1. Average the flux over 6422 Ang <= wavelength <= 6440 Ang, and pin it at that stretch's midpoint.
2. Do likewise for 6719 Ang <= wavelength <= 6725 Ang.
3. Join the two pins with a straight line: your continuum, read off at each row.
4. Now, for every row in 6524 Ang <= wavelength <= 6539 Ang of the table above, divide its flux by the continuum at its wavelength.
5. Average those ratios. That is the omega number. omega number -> 1.02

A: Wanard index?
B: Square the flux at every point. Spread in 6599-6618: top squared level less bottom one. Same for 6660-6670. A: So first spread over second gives 1.0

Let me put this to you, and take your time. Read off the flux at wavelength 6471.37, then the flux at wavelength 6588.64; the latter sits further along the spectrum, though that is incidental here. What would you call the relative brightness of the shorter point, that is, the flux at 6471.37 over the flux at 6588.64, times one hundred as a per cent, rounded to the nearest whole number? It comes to 98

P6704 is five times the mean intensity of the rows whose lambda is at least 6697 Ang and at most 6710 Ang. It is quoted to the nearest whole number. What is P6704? 135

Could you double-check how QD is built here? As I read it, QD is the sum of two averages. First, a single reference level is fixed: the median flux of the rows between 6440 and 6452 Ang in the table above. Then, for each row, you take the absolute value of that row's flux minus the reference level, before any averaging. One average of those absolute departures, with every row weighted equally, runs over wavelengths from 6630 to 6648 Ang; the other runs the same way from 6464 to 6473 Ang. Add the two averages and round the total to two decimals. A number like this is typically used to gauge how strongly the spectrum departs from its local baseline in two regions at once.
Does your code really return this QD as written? 0.65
